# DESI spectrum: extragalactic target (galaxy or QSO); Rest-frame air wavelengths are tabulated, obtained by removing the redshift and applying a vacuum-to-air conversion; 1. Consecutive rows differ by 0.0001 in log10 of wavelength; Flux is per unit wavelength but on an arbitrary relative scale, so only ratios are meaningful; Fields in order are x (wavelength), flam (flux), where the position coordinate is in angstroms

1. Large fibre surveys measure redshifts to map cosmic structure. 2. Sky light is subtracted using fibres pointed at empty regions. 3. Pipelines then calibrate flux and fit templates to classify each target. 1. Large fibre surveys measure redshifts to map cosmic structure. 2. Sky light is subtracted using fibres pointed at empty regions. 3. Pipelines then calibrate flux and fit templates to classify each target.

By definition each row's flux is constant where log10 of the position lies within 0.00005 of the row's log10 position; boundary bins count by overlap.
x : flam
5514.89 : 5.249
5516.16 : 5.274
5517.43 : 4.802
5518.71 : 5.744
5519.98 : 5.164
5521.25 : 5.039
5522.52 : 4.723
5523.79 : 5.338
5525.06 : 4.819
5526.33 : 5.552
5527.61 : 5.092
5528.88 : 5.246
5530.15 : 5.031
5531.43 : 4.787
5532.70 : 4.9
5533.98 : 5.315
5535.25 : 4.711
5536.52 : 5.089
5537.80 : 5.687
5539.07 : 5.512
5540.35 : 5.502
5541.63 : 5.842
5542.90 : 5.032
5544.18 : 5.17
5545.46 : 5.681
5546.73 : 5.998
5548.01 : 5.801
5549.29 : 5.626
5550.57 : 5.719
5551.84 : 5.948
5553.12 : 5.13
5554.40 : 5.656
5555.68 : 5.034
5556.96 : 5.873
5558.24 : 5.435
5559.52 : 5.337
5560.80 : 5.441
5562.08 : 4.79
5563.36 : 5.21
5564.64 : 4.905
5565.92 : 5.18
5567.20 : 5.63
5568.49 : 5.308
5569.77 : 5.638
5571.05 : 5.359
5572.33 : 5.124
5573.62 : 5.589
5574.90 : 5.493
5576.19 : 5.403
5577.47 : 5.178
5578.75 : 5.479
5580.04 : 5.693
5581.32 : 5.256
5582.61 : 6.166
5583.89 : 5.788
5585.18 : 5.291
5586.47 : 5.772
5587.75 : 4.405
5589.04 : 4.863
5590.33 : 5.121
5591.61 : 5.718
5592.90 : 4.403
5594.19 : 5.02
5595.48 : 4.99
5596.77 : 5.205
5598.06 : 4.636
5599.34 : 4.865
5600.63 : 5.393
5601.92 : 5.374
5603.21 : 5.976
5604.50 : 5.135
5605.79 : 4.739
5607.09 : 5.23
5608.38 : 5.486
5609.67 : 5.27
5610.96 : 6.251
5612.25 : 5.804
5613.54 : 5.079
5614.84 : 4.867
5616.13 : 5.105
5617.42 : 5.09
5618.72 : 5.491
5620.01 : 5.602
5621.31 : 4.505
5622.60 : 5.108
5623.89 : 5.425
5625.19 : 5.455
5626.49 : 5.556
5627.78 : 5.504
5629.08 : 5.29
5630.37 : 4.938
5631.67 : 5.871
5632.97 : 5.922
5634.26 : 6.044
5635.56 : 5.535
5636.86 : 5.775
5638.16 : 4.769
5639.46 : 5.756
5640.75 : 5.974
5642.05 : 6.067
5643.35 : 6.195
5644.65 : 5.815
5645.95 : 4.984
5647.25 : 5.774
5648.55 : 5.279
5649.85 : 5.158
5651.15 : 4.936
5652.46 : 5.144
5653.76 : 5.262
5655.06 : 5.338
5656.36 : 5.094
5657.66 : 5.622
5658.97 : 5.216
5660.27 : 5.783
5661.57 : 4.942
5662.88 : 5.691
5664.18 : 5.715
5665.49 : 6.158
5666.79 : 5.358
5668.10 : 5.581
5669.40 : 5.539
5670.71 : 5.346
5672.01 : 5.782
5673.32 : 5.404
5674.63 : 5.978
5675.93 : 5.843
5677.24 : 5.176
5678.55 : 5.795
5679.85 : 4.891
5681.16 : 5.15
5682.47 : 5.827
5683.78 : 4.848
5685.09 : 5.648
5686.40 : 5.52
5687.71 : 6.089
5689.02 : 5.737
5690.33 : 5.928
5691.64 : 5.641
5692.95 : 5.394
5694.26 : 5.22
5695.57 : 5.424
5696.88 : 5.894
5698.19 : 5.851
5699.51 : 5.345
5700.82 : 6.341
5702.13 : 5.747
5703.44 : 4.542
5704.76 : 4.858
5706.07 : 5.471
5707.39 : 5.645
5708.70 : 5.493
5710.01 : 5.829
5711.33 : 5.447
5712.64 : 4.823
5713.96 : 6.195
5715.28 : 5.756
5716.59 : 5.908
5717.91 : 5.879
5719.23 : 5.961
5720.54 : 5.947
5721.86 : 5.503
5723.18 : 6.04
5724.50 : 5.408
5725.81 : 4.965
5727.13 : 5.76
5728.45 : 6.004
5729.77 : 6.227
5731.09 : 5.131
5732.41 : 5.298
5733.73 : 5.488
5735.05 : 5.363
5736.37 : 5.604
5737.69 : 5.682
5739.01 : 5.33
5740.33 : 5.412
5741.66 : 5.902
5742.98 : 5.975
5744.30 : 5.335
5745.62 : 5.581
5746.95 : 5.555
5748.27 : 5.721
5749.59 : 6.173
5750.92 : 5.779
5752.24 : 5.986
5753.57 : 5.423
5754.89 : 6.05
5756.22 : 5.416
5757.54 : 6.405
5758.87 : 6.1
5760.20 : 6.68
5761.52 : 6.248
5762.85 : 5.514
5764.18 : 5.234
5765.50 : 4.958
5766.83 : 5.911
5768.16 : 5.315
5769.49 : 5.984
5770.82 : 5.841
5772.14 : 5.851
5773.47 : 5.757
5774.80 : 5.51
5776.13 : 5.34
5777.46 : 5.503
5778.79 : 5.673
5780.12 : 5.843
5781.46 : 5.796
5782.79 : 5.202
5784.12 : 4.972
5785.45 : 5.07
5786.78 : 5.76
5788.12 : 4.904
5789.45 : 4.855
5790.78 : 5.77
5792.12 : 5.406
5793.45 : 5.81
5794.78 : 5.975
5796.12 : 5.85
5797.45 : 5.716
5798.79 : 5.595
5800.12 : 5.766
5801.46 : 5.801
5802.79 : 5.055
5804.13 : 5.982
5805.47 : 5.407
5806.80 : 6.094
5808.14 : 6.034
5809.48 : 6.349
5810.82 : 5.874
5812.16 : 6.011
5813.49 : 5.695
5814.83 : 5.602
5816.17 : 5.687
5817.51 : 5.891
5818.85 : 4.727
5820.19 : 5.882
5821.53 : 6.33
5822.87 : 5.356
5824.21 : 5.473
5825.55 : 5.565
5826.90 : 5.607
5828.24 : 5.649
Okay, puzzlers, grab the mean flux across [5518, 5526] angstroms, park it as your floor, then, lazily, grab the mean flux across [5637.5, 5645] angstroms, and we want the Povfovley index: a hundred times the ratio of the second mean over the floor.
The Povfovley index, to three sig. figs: 112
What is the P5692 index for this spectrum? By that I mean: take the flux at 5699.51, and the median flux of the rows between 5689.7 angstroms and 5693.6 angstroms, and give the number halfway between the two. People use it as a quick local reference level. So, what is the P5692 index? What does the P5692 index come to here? 5.5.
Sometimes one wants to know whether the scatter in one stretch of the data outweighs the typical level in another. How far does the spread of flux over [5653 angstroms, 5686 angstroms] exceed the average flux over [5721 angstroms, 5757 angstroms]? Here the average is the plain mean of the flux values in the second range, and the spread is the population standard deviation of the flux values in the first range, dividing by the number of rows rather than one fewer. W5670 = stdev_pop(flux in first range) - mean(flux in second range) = -5.29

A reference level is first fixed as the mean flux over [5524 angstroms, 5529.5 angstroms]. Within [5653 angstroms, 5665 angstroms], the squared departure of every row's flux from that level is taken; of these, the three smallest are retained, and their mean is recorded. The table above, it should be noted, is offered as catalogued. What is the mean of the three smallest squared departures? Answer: 0.01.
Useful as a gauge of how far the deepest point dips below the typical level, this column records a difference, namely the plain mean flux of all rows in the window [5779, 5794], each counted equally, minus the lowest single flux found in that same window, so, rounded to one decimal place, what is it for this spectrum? 0.5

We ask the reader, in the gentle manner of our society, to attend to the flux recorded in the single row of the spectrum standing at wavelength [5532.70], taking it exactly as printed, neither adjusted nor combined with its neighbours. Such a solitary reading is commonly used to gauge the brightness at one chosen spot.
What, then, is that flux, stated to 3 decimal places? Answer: 4.900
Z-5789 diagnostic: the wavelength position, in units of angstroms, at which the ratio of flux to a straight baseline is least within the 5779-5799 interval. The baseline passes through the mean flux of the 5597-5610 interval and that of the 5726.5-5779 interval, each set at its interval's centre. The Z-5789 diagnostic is 5789.45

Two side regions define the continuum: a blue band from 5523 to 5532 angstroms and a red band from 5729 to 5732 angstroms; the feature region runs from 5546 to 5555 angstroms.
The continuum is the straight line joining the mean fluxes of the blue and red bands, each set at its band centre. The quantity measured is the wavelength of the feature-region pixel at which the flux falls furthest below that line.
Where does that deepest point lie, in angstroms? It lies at 5553.12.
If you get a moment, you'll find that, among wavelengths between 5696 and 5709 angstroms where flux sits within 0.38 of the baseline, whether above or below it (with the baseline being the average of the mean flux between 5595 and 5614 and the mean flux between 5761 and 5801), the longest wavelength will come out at 5708.70 angstroms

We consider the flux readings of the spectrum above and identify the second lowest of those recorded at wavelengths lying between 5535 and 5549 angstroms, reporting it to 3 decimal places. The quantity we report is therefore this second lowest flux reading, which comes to 5.032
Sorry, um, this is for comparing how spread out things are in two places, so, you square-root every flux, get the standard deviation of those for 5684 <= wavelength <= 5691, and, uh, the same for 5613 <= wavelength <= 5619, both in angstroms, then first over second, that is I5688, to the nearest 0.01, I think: 0.95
